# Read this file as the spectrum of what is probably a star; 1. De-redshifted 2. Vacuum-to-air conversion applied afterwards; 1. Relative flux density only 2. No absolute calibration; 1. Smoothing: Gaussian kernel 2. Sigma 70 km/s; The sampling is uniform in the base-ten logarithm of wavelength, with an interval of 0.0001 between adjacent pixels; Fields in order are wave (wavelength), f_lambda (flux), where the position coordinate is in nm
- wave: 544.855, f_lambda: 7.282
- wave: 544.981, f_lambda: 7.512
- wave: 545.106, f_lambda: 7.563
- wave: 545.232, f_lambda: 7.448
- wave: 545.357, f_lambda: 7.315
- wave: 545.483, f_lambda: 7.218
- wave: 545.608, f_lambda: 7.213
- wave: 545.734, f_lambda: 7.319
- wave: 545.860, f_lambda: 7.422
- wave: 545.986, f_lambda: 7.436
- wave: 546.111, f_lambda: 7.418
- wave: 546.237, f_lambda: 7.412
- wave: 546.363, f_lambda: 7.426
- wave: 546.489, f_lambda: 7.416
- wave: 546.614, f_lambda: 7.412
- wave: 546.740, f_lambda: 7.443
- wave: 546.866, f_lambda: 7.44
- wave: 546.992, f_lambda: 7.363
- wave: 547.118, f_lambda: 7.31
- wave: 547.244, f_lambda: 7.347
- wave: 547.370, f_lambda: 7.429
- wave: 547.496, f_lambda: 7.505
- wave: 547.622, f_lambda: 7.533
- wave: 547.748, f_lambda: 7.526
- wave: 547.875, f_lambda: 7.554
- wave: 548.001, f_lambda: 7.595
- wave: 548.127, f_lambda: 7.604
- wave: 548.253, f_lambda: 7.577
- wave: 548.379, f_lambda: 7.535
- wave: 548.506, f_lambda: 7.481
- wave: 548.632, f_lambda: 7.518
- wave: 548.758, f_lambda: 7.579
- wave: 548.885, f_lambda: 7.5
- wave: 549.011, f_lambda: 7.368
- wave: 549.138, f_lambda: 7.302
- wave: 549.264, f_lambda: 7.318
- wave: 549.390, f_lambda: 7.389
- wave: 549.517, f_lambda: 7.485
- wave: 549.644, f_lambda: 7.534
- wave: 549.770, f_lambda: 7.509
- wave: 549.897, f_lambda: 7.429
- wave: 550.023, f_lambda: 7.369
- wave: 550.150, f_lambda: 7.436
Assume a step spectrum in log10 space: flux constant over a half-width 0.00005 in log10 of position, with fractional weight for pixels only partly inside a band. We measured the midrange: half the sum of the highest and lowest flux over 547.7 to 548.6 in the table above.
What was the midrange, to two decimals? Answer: 7.54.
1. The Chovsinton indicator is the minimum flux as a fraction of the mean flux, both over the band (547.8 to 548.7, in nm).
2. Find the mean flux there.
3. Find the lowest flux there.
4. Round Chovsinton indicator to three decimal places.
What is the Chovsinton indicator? 0.991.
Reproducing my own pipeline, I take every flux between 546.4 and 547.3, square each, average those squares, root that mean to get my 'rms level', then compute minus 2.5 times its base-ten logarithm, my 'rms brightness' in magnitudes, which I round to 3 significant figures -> -2.17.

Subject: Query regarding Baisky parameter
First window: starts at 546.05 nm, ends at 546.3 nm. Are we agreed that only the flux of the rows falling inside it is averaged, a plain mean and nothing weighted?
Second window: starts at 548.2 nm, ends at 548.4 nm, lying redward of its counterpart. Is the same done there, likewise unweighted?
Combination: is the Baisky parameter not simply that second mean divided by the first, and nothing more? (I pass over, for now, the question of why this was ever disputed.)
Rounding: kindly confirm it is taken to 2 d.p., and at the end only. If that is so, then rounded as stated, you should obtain 1.02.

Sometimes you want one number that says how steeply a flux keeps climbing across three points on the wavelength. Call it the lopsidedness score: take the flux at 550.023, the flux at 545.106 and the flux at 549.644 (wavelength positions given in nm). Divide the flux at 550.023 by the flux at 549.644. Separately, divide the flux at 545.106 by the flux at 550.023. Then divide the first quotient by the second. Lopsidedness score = 0.95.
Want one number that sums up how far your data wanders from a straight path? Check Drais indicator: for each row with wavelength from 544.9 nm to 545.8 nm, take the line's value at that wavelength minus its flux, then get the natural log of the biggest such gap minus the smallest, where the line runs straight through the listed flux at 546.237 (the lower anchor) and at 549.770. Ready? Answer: -1.0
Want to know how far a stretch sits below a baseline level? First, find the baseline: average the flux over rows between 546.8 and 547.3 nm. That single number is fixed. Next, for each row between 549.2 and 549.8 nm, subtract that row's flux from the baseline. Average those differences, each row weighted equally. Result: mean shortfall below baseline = -0.08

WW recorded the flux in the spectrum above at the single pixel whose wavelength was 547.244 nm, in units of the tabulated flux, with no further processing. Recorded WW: 7.347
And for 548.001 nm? 7.595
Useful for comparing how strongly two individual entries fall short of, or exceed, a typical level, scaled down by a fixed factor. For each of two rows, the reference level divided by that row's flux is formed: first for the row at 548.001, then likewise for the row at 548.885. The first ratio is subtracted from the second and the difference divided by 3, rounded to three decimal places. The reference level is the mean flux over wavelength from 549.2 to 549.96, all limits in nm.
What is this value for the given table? 0.004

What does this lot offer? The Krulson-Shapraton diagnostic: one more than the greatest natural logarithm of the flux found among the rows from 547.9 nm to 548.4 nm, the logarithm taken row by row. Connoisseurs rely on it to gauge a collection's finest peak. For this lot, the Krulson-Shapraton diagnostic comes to 3.03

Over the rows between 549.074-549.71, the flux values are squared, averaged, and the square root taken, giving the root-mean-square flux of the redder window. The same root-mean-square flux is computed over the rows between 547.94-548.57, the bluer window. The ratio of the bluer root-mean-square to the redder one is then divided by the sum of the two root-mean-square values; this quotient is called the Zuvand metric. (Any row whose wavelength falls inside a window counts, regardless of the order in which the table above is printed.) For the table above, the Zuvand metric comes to 0.0682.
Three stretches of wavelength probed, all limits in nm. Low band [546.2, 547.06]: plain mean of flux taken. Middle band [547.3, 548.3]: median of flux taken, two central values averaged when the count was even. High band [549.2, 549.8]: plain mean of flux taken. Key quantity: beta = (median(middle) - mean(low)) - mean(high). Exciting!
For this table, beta -7.32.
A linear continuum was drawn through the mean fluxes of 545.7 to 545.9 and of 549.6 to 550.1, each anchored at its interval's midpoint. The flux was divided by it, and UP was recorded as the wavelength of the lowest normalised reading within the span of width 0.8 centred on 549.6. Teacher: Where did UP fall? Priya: 549.264 nm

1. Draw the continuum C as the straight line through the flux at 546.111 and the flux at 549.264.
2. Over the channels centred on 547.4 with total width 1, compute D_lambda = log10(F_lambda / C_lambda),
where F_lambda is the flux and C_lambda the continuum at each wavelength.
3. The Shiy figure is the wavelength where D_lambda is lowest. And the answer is 547.118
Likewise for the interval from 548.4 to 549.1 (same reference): 549.011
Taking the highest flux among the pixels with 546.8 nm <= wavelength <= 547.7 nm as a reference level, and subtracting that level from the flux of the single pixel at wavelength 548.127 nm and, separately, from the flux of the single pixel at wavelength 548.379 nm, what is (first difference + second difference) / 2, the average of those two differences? 0.04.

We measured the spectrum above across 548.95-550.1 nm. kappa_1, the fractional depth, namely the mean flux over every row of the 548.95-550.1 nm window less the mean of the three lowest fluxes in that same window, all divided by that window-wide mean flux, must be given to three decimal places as 0.011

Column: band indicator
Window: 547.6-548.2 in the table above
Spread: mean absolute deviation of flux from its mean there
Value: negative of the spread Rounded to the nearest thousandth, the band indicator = -0.030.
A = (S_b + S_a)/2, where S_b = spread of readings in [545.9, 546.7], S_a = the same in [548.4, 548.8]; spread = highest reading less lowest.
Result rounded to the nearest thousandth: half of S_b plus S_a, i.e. 0.061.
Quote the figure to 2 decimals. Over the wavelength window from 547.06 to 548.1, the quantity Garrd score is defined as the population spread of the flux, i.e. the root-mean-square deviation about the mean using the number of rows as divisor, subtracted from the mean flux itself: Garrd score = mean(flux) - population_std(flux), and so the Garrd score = 7.38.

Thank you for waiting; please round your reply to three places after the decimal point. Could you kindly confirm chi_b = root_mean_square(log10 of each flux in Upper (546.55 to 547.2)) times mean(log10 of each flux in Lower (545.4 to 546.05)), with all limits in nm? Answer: 0.751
